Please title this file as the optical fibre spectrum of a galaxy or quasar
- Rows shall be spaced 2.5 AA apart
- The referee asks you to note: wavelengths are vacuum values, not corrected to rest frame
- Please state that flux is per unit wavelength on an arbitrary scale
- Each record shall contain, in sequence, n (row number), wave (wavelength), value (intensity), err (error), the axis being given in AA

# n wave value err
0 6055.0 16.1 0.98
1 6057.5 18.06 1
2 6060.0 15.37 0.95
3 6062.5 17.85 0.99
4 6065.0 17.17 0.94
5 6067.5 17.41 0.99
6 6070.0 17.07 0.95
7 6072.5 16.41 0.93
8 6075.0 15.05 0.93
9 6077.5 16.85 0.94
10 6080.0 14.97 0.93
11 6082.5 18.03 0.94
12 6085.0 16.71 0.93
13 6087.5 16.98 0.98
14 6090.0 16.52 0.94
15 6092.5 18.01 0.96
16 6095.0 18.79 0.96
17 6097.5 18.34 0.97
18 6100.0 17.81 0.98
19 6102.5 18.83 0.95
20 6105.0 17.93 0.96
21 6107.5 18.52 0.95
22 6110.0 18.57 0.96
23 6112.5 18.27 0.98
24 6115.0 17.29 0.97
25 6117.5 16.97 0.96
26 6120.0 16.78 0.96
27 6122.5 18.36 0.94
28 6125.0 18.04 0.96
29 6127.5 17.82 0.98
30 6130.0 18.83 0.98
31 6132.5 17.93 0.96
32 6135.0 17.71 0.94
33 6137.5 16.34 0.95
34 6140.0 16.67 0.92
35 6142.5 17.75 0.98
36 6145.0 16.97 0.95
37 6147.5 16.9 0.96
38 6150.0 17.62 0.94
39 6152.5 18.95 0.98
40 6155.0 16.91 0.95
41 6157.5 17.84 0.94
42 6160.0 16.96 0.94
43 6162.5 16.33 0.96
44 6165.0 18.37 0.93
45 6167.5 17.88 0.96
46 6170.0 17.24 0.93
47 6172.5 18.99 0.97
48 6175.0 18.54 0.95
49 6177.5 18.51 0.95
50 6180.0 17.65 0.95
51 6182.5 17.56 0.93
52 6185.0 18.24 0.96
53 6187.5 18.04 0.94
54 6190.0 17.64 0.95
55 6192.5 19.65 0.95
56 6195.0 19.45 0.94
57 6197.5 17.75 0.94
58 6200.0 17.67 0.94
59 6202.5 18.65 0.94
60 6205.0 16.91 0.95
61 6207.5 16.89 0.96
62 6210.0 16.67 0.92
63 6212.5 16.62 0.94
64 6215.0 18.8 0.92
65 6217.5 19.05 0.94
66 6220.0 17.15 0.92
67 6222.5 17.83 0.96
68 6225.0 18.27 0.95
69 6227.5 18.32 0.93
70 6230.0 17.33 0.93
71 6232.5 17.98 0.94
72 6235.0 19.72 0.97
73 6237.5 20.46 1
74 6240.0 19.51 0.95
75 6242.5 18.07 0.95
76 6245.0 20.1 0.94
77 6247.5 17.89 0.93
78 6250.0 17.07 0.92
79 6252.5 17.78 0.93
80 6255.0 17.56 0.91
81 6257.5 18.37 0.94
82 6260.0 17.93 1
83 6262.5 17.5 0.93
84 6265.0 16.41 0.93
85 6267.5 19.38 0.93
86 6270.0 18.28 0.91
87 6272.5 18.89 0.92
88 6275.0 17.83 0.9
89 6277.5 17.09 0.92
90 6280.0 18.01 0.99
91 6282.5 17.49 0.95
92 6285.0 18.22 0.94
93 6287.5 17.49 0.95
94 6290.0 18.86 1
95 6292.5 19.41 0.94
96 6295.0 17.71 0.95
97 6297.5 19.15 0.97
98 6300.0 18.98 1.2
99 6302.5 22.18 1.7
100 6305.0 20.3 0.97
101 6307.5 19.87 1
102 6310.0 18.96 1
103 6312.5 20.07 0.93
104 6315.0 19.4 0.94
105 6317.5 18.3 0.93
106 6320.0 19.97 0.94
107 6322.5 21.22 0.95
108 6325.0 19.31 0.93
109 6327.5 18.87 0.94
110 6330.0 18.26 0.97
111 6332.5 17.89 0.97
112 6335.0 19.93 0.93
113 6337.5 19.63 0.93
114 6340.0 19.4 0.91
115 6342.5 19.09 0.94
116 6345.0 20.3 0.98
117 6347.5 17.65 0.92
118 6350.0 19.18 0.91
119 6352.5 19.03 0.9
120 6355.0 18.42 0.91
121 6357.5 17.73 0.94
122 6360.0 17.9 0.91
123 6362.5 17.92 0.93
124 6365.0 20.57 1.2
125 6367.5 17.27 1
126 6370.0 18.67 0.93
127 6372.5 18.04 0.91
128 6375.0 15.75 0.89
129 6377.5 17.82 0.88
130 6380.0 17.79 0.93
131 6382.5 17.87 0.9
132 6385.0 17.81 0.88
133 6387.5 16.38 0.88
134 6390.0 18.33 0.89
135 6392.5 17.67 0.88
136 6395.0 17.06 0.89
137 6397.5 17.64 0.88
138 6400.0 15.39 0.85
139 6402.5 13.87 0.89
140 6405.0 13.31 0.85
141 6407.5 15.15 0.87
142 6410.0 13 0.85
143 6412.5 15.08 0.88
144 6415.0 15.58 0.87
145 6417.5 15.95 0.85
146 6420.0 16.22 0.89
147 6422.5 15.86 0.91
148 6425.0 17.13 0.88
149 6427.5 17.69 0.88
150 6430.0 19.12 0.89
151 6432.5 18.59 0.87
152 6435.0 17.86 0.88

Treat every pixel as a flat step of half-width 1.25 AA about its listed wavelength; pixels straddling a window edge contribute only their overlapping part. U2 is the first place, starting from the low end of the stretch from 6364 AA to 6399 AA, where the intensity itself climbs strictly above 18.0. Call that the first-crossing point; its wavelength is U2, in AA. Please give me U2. 6365.0 AA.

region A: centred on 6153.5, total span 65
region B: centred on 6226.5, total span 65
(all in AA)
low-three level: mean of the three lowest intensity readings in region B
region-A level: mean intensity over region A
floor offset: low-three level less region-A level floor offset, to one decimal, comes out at -1.0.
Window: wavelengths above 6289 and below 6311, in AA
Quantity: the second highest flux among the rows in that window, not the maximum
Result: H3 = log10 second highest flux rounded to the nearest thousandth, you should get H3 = 1.307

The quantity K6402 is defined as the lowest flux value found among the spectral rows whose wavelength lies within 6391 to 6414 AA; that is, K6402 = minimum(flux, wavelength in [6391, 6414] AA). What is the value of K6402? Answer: 13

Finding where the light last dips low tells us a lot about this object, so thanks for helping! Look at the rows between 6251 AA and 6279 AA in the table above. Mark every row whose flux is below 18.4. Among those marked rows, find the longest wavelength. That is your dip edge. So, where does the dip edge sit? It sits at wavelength 6277.5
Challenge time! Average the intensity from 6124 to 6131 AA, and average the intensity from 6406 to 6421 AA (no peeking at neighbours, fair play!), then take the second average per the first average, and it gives 0.83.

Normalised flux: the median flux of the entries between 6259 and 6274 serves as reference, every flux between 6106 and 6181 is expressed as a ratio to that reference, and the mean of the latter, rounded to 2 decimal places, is 0.98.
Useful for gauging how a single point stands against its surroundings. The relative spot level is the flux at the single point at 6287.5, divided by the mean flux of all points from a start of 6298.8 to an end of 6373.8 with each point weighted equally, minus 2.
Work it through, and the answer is -1.09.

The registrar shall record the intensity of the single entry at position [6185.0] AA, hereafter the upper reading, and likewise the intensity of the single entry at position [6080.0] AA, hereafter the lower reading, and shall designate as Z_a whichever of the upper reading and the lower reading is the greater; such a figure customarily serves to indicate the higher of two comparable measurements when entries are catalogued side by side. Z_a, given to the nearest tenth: 18.2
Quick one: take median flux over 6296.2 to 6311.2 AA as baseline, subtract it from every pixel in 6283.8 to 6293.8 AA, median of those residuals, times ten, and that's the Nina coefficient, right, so -10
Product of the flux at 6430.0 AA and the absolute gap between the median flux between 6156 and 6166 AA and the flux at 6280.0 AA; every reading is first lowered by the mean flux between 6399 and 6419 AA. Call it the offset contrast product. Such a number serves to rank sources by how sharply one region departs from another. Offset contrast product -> 2.7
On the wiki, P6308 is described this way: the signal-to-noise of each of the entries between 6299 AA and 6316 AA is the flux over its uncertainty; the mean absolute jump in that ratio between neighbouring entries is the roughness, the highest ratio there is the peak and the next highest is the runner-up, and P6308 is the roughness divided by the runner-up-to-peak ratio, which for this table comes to 2.8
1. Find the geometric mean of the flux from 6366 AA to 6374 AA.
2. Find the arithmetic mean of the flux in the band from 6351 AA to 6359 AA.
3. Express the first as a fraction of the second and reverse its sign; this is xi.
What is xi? -0.98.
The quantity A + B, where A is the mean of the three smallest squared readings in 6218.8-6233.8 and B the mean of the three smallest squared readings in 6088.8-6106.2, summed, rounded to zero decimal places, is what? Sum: 608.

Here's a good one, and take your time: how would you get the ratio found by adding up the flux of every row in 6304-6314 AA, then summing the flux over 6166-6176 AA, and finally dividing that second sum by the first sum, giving 0.92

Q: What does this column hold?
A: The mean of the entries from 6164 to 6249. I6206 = 18.2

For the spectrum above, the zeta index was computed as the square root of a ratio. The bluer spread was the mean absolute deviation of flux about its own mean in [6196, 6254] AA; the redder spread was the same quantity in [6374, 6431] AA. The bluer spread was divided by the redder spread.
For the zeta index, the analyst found 0.80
